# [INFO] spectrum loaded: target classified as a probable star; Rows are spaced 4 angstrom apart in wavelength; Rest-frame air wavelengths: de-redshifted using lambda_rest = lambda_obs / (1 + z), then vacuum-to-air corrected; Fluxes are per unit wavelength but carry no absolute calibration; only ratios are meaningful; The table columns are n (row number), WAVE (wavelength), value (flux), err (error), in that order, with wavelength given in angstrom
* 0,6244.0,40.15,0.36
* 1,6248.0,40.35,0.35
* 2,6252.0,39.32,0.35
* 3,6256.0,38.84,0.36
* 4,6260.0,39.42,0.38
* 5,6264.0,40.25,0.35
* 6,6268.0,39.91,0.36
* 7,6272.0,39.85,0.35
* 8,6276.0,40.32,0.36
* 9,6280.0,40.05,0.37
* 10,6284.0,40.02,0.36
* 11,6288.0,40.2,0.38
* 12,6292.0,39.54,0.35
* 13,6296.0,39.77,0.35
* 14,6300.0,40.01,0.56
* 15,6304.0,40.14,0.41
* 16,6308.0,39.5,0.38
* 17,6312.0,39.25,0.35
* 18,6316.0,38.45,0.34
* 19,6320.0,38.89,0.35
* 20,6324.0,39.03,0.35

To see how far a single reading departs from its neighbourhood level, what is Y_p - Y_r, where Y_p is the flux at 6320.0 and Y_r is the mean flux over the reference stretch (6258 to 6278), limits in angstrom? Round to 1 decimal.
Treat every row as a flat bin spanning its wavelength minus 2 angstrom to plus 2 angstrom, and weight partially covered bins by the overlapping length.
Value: -1.1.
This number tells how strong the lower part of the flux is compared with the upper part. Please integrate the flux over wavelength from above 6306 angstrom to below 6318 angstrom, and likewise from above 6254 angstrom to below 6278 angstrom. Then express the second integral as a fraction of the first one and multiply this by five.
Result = 10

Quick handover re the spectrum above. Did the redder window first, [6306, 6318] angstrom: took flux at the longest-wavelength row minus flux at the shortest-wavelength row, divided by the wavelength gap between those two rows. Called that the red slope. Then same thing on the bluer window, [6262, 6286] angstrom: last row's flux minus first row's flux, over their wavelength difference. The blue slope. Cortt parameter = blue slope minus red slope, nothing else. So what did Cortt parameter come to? 0.120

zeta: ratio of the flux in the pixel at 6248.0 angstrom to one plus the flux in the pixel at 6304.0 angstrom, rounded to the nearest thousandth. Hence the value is 0.981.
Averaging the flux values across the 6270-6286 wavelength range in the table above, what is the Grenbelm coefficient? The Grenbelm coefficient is 40.1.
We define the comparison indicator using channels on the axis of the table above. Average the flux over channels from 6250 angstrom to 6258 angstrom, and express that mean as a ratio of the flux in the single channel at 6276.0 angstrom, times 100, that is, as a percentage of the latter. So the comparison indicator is 97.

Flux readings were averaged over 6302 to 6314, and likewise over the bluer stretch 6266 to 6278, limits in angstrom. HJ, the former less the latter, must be -0.4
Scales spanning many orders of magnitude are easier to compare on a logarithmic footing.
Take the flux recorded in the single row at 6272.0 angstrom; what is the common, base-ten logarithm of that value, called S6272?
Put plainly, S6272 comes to 1.60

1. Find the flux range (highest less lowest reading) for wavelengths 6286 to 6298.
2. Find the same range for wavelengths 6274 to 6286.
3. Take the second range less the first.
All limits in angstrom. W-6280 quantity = -0.4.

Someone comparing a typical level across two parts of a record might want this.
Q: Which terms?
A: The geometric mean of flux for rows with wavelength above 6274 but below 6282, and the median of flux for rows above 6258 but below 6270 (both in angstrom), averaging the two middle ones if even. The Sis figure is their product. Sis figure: 1604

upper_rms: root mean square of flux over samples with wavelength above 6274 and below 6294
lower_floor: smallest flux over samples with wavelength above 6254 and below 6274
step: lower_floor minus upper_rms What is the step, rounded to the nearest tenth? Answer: -1.2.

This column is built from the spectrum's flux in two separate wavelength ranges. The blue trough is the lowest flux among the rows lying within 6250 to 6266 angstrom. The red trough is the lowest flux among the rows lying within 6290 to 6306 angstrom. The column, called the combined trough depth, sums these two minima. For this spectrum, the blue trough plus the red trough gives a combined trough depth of 78.4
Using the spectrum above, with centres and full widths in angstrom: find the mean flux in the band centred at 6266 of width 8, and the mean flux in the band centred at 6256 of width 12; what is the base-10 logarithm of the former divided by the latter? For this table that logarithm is 0.010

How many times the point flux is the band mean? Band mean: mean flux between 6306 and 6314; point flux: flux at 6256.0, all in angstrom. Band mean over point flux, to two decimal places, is 1.01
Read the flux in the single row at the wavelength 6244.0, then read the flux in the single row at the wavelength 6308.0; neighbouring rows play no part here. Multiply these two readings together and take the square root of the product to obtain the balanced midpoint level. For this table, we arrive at 39.8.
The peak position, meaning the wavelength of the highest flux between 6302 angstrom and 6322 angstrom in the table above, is 6304.0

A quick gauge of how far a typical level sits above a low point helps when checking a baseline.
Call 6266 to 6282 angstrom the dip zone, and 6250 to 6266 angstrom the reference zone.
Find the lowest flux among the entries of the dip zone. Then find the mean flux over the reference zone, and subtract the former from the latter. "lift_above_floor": -0.4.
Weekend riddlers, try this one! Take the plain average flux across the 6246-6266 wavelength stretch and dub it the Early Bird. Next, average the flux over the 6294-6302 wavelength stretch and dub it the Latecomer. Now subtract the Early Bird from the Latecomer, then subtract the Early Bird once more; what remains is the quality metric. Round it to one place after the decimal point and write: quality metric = -39.4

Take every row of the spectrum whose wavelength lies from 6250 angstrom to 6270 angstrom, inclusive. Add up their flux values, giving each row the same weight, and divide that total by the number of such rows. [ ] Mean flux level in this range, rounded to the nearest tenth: 39.5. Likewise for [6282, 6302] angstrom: 39.9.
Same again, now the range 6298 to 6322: 39.4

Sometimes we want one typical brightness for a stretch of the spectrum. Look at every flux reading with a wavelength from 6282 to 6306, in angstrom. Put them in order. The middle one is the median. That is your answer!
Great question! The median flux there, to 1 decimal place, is 40.0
